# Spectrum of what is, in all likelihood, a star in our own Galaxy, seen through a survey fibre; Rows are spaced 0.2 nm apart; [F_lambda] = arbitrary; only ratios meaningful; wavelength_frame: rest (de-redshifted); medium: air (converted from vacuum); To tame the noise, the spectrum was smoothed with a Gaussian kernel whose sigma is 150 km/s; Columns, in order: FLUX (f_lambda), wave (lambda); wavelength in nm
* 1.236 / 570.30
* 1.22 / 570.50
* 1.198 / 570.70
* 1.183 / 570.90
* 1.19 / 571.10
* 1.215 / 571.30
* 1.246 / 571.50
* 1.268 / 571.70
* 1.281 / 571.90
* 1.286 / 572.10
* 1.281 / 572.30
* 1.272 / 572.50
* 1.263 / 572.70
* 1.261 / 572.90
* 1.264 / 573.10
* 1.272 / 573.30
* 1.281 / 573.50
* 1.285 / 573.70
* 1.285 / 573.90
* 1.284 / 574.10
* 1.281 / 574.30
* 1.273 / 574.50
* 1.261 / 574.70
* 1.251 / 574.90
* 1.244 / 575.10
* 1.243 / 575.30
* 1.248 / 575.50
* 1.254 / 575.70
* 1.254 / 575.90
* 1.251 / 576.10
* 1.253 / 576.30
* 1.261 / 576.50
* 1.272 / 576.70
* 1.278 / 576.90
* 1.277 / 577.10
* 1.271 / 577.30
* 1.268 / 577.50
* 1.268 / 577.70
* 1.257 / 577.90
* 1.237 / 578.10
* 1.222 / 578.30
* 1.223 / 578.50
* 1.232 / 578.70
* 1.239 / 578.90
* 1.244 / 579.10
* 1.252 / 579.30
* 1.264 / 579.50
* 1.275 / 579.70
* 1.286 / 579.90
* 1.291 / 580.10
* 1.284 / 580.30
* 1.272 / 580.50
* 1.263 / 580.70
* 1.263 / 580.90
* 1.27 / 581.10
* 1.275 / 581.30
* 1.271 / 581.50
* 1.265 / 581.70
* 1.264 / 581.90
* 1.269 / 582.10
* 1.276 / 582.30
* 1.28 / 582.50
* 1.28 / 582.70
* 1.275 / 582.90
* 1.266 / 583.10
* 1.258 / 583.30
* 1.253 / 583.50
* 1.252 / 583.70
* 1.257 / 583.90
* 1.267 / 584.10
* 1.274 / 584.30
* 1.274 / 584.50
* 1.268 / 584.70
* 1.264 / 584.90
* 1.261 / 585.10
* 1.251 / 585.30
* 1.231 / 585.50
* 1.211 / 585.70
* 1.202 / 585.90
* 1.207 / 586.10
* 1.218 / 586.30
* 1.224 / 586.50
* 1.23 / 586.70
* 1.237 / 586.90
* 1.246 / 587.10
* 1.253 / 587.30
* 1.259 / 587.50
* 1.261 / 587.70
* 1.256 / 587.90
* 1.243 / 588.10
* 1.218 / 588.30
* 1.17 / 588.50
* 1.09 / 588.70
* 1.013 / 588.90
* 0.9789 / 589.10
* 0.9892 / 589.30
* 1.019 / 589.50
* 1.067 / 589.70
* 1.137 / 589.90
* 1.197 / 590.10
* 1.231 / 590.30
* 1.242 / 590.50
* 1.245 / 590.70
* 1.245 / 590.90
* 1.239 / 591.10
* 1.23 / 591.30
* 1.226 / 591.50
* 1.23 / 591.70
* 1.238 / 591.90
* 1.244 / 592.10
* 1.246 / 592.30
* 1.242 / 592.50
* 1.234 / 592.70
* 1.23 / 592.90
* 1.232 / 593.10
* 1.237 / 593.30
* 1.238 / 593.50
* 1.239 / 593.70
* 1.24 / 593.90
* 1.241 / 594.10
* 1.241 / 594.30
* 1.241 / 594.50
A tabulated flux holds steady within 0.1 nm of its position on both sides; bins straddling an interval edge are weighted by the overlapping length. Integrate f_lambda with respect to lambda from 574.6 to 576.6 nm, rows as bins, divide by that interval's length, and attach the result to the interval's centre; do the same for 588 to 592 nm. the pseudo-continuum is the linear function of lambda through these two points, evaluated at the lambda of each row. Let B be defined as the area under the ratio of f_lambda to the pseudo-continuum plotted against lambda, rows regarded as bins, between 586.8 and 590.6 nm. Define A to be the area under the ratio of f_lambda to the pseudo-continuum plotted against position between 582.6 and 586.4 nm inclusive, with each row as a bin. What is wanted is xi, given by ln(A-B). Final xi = -1.63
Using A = 3.97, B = 3.78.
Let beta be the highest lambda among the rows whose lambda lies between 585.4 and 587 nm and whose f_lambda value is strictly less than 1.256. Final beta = 586.90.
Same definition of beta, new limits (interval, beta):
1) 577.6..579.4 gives 579.30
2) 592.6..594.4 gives 594.30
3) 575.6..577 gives 576.30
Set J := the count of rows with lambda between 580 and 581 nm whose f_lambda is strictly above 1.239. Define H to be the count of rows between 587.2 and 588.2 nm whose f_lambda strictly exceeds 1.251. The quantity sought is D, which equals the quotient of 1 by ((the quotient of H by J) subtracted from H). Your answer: 0.31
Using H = 4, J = 5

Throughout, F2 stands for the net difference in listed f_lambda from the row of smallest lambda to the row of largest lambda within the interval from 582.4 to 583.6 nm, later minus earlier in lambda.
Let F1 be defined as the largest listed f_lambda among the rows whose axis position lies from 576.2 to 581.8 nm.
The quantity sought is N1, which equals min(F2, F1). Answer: -0.027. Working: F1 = 1.291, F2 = -0.027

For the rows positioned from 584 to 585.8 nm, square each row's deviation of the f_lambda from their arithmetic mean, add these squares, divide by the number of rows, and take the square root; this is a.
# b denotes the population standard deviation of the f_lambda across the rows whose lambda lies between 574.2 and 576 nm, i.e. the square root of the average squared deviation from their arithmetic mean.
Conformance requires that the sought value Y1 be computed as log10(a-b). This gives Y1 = -2.10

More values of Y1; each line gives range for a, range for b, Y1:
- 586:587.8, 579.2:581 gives -2.24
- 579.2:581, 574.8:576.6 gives -2.16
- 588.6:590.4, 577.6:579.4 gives -1.15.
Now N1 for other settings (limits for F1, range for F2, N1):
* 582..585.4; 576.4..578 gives -0.004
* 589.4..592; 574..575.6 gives -0.036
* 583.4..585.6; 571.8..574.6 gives -0.008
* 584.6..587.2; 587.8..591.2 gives -0.017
